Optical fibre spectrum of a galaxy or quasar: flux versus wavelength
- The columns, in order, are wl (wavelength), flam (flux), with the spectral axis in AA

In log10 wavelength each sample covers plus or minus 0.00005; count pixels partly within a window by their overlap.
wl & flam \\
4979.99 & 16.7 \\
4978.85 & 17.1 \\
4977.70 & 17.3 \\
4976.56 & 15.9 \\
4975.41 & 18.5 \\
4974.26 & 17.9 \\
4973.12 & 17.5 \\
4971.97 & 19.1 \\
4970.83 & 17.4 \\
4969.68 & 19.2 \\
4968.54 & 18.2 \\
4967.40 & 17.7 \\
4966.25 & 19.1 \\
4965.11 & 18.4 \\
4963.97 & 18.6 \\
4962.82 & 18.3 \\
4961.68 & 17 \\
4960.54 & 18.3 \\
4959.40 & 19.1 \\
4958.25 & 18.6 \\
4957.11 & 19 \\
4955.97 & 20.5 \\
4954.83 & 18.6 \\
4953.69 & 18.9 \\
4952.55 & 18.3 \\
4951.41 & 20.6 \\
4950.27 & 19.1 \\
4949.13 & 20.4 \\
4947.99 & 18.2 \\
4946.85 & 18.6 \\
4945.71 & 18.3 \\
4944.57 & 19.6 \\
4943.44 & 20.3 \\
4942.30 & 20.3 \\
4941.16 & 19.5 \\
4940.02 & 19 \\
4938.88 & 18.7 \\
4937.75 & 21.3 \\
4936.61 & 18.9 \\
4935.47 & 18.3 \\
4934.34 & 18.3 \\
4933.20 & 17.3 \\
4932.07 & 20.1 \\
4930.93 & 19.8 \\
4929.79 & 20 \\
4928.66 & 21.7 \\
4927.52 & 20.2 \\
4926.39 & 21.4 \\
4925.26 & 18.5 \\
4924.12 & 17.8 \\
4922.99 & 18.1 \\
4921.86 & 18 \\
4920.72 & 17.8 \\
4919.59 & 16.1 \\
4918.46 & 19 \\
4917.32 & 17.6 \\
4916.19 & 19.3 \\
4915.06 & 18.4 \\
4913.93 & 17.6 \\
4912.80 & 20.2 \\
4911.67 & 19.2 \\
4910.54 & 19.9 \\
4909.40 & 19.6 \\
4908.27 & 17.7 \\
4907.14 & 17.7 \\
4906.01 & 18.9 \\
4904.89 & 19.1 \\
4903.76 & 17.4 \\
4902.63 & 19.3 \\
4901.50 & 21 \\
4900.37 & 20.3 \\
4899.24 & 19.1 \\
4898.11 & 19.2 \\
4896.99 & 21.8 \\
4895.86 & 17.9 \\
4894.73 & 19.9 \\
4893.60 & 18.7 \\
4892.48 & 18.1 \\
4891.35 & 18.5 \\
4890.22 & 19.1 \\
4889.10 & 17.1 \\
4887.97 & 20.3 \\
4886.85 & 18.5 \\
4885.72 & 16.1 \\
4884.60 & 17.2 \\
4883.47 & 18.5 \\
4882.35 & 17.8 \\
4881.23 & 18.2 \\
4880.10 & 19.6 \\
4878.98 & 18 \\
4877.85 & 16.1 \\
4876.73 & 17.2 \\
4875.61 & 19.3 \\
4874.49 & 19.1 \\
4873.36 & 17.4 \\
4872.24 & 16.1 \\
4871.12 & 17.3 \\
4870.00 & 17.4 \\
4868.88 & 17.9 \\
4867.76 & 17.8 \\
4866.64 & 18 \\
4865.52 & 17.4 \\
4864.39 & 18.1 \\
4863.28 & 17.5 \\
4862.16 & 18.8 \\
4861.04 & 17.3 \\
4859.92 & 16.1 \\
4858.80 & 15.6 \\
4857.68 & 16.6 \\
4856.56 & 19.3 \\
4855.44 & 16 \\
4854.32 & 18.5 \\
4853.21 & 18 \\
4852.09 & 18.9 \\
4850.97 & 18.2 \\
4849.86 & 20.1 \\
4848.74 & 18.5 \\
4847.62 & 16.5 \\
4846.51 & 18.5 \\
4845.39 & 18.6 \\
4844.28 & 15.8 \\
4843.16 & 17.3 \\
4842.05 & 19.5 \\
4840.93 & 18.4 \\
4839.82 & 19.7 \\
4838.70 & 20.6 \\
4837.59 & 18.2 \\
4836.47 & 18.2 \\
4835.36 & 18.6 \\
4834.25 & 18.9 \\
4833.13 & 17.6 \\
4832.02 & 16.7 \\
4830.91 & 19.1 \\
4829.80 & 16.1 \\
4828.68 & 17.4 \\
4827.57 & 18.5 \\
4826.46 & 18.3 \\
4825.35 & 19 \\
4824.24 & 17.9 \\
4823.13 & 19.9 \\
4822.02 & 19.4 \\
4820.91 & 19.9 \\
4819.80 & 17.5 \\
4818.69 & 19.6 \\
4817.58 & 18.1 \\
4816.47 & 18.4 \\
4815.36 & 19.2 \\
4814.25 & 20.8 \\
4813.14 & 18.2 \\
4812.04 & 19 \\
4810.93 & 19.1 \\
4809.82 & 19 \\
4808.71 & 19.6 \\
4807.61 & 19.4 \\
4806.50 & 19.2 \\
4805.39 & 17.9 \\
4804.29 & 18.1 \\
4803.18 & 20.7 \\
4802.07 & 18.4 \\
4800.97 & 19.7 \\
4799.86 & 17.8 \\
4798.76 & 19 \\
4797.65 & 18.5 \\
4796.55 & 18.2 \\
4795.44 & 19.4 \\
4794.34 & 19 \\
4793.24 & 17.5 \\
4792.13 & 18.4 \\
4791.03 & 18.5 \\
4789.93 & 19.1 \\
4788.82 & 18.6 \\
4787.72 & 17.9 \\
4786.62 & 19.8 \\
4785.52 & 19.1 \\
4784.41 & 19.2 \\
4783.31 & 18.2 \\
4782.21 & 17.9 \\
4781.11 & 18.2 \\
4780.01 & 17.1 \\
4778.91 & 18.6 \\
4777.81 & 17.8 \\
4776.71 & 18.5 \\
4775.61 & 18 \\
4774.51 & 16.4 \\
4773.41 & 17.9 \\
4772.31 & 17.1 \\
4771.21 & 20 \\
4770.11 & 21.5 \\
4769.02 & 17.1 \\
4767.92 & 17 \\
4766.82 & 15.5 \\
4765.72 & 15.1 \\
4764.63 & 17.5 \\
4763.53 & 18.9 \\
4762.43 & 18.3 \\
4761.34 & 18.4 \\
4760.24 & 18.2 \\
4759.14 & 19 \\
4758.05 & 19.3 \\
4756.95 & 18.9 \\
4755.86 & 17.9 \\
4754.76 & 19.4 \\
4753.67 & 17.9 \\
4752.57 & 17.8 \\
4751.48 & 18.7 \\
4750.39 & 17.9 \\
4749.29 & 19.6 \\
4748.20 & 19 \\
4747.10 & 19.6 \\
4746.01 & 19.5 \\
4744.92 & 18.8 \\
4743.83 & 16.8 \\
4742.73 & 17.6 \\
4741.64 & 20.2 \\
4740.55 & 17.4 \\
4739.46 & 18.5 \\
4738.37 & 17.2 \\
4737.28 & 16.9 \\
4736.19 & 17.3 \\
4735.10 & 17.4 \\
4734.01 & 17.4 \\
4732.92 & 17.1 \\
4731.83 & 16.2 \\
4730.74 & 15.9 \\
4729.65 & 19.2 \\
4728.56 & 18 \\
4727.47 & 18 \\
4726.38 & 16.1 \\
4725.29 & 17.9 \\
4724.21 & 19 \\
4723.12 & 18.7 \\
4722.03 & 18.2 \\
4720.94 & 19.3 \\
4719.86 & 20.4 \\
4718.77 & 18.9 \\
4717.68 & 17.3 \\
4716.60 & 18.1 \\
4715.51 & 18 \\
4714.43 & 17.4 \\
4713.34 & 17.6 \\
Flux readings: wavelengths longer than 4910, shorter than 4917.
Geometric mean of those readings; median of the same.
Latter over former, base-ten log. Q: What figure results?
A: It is 0.0039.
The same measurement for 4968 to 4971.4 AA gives -0.0012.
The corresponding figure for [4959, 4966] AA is 0.0019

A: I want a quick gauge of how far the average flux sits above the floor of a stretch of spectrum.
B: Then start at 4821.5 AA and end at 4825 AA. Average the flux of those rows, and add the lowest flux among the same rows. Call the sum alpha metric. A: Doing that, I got 37.0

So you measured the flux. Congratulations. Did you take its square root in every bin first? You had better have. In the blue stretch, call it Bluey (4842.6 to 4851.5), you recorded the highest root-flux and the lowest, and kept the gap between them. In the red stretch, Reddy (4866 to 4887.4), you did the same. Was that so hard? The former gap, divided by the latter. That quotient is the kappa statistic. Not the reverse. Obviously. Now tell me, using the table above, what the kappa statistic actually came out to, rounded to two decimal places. 1.23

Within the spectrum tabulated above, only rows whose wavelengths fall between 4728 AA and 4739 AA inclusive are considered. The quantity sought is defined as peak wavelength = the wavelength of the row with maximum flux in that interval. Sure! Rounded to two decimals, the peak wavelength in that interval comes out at 4729.65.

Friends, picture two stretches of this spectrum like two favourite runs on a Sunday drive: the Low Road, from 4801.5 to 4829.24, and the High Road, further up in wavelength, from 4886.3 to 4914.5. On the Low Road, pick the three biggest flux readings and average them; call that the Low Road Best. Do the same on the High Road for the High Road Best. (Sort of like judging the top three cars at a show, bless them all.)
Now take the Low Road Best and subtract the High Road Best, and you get -0.6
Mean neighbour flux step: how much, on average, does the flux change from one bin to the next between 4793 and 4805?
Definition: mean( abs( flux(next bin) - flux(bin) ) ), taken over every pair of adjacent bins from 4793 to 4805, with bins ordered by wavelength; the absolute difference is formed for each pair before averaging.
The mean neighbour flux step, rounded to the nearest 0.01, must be 1.32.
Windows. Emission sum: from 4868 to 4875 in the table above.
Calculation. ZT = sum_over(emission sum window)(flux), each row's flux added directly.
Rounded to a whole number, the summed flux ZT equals 105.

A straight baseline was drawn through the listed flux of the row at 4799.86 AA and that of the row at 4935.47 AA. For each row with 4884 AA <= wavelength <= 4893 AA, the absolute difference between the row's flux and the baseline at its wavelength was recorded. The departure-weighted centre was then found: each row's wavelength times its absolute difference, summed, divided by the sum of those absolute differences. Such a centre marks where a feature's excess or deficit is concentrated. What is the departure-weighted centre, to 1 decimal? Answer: 4887.6 AA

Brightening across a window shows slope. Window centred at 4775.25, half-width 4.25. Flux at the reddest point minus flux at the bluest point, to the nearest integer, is -1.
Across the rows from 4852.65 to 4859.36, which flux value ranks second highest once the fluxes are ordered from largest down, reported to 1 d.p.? 18.5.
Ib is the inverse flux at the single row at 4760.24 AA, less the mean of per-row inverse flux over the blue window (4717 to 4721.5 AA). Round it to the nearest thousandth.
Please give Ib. 0.002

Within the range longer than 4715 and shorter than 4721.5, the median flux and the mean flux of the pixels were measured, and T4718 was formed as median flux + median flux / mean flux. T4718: 19.5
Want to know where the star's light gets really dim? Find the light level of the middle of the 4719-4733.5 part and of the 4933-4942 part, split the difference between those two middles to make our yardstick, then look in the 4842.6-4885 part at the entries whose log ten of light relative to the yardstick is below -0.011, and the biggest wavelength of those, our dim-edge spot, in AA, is 4884.60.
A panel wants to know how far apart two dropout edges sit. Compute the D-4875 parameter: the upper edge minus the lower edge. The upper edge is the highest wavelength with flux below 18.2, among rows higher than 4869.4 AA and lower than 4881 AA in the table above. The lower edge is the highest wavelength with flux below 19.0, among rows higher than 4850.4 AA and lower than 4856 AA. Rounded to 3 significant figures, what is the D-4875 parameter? 23.5 AA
